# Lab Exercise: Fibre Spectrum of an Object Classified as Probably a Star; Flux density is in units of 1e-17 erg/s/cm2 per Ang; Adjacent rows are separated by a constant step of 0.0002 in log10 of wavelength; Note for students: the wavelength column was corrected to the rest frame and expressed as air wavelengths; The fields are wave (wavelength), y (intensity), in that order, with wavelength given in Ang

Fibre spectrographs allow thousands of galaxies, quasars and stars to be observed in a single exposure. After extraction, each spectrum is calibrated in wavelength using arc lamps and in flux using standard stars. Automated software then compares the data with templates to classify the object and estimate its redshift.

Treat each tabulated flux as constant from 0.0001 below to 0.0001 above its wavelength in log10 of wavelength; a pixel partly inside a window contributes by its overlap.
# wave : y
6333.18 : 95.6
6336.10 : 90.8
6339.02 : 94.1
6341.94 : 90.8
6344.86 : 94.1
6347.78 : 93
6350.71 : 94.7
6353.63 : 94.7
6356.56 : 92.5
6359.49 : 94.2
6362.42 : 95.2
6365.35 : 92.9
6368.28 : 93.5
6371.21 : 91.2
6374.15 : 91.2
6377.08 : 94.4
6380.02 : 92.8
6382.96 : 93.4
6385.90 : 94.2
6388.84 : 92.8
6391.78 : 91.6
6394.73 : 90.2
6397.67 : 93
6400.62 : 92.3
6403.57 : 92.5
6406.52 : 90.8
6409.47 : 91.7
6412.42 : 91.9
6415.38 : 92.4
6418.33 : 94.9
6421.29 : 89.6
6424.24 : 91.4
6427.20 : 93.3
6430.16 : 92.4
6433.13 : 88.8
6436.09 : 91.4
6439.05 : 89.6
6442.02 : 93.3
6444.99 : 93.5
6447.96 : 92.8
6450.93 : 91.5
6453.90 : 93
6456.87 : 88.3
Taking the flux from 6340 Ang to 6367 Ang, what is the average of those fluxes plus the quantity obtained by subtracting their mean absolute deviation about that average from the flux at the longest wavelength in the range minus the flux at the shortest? 94.5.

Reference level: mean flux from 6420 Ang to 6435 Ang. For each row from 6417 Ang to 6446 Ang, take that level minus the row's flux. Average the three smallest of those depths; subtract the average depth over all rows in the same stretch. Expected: -2.1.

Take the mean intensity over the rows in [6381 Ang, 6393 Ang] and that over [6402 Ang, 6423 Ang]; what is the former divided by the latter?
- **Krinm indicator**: 1.01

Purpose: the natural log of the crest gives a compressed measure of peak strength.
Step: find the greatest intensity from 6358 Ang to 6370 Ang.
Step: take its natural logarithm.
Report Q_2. 4.56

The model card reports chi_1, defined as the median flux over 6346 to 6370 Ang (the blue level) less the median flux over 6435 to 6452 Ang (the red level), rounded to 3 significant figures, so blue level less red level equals 1.70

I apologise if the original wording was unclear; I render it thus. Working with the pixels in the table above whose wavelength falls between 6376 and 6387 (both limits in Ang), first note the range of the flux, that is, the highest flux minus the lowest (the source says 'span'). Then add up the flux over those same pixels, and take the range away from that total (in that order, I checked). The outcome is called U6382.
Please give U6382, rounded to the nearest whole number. 373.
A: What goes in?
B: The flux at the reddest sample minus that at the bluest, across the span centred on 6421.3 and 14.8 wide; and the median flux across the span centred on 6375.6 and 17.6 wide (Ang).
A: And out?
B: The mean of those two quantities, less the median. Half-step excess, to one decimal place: -46.1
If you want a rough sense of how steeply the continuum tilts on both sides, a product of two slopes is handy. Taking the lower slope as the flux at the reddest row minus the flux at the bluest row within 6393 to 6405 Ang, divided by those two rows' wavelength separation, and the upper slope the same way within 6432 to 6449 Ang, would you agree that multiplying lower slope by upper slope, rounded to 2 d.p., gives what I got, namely 0.07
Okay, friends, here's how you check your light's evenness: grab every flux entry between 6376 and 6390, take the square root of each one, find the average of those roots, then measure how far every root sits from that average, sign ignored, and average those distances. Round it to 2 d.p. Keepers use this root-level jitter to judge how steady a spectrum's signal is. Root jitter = 0.03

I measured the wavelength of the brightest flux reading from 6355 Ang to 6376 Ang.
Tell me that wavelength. 6362.42 Ang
